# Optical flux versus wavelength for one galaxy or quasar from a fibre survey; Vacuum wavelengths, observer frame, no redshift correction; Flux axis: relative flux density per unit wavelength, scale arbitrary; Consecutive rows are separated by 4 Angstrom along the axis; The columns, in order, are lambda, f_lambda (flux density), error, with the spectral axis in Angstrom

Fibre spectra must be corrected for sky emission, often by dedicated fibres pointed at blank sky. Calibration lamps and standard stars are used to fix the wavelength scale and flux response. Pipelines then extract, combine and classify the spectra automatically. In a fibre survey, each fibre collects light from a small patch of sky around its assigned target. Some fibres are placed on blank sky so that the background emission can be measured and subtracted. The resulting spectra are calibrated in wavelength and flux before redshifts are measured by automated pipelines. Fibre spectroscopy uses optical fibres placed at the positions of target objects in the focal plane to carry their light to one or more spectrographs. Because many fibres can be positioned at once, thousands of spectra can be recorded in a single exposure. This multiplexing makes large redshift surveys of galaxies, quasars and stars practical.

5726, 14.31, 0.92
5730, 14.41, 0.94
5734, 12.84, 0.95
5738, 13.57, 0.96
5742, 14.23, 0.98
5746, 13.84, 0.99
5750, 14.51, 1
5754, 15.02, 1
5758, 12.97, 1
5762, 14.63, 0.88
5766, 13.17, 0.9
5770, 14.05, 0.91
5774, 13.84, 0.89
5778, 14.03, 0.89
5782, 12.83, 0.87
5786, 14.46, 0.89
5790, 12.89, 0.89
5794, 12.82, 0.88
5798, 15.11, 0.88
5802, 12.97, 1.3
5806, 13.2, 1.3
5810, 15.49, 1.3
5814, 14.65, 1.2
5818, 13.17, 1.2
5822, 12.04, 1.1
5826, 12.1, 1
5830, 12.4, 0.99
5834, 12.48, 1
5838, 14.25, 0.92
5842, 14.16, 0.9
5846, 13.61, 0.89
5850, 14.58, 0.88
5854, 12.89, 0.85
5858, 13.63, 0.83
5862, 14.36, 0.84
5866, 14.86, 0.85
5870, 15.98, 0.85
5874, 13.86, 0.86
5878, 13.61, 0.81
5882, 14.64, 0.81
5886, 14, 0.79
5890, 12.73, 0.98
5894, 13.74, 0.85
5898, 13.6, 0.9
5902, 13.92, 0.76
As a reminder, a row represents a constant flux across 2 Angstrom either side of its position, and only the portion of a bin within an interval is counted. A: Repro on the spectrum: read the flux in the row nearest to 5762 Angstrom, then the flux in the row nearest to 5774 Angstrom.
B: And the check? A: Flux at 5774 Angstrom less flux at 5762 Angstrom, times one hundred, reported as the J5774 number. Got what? -79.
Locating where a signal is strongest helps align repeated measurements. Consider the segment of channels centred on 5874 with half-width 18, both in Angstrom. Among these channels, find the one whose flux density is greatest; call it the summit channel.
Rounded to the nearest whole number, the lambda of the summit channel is 5870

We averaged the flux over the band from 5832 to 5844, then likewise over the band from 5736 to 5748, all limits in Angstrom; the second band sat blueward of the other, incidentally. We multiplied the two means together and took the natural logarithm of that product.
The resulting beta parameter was 5.24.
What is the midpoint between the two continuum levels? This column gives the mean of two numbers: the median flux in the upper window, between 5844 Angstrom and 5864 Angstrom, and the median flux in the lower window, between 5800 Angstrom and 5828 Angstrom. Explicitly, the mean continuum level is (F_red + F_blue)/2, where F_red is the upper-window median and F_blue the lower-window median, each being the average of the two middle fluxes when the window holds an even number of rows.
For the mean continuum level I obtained 13.4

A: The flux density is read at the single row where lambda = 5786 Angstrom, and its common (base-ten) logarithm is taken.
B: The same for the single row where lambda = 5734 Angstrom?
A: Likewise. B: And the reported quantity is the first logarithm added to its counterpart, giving 2.27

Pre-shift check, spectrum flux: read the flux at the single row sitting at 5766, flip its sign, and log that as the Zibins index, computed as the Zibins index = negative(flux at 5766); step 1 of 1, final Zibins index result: -13.2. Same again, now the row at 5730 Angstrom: -14.4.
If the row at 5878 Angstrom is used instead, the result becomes -13.6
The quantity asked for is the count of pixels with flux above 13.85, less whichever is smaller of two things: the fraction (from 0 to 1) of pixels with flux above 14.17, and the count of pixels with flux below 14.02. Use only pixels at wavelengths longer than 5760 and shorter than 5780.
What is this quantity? 2.8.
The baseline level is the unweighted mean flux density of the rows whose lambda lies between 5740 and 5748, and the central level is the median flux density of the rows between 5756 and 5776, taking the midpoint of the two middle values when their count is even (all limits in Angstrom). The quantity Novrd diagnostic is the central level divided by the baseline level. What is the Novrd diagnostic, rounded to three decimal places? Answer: 0.986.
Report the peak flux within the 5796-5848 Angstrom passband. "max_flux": 15.49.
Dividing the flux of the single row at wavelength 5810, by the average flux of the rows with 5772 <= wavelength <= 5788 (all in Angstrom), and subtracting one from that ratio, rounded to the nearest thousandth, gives 0.123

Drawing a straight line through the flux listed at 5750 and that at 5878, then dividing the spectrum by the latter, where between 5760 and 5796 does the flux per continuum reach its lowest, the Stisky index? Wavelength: 5782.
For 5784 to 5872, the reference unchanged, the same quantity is 5822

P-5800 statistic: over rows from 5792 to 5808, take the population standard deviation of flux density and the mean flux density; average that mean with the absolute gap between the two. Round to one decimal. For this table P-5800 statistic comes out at 13.1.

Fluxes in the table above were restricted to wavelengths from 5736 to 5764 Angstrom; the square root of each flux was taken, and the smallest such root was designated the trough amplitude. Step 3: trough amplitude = 3.60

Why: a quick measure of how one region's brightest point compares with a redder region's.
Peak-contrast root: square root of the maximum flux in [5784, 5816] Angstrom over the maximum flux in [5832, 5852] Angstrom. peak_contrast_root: 1.03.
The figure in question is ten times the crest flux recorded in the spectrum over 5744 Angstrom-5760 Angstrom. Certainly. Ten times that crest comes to 150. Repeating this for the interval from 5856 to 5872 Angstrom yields 160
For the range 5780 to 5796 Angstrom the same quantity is 145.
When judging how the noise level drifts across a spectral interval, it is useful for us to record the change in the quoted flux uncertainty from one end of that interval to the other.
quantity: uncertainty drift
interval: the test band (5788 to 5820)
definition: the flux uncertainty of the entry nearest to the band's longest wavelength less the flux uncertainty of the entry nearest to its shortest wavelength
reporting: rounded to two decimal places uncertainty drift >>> 0.31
